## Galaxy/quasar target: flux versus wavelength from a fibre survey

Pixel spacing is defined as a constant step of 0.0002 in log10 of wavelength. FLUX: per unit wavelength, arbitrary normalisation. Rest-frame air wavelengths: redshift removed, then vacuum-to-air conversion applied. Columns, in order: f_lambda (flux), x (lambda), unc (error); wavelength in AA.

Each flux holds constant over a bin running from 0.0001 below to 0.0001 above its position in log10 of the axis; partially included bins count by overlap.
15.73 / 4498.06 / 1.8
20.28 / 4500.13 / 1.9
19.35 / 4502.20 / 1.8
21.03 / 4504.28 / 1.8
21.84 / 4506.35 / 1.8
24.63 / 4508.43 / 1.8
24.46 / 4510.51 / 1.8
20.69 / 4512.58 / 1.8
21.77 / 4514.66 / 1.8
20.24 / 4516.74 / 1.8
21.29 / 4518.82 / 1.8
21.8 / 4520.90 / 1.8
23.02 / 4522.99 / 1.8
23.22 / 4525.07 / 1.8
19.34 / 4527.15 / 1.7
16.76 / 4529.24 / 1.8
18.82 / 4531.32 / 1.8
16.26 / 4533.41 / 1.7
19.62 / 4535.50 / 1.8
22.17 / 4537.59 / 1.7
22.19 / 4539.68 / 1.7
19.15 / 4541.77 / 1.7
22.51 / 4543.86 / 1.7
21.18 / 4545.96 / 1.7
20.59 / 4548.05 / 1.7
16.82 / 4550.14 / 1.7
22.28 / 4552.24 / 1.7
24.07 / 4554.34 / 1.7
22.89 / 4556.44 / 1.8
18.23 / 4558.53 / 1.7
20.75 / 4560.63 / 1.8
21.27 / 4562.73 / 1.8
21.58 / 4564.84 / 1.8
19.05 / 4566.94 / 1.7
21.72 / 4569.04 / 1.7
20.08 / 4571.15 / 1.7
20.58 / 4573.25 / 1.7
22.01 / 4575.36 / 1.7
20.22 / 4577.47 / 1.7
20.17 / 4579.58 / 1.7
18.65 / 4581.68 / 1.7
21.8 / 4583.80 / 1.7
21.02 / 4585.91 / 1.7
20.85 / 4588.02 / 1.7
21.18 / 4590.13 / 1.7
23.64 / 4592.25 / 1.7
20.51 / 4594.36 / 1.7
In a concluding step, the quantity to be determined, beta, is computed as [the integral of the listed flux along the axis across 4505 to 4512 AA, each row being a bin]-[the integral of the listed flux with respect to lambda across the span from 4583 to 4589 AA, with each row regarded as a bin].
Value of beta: 36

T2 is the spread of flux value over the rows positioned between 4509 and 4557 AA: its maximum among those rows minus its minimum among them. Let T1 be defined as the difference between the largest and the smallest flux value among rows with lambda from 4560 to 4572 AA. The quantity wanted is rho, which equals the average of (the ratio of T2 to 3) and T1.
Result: 2.7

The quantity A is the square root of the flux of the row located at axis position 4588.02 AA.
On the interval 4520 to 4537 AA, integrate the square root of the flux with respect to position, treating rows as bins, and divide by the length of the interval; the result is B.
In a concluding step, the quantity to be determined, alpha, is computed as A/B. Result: 1.03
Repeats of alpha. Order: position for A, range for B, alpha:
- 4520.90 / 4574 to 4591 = 1.03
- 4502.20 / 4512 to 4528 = 0.95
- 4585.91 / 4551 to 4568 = 1.00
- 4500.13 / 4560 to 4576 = 0.99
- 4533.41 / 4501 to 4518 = 0.87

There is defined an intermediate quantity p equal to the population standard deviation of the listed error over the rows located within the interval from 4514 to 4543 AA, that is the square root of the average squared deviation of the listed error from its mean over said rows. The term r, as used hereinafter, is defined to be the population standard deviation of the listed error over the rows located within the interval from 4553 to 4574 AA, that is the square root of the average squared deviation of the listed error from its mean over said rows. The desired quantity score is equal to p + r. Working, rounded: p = 0.048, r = 0.049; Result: 0.097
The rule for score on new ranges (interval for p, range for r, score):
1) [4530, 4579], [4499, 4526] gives 0.071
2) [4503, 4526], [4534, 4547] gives 0.037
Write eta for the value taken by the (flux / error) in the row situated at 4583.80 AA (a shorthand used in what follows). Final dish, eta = 12.8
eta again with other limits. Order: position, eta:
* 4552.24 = 13.1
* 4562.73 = 11.8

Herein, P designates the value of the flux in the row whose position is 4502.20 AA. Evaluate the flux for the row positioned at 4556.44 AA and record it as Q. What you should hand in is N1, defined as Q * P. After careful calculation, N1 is 443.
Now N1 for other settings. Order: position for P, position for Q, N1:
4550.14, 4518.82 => 358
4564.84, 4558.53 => 393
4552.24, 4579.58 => 449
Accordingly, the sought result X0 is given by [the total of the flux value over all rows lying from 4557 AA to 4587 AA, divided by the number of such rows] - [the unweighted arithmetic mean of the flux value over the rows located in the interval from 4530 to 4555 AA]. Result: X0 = 0.0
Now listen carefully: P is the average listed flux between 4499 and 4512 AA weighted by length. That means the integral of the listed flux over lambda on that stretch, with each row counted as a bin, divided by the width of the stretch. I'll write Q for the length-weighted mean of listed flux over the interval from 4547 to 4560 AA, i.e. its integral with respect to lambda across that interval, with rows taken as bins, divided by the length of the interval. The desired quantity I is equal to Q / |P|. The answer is 0.95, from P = 21.8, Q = 20.8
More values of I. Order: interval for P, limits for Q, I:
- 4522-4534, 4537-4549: 1.08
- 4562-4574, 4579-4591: 1.00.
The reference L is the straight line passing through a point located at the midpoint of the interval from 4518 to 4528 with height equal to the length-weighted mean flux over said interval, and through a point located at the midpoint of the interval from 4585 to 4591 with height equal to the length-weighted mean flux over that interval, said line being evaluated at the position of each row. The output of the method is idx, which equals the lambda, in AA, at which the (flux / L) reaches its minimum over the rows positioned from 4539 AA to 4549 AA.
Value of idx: 4541.77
